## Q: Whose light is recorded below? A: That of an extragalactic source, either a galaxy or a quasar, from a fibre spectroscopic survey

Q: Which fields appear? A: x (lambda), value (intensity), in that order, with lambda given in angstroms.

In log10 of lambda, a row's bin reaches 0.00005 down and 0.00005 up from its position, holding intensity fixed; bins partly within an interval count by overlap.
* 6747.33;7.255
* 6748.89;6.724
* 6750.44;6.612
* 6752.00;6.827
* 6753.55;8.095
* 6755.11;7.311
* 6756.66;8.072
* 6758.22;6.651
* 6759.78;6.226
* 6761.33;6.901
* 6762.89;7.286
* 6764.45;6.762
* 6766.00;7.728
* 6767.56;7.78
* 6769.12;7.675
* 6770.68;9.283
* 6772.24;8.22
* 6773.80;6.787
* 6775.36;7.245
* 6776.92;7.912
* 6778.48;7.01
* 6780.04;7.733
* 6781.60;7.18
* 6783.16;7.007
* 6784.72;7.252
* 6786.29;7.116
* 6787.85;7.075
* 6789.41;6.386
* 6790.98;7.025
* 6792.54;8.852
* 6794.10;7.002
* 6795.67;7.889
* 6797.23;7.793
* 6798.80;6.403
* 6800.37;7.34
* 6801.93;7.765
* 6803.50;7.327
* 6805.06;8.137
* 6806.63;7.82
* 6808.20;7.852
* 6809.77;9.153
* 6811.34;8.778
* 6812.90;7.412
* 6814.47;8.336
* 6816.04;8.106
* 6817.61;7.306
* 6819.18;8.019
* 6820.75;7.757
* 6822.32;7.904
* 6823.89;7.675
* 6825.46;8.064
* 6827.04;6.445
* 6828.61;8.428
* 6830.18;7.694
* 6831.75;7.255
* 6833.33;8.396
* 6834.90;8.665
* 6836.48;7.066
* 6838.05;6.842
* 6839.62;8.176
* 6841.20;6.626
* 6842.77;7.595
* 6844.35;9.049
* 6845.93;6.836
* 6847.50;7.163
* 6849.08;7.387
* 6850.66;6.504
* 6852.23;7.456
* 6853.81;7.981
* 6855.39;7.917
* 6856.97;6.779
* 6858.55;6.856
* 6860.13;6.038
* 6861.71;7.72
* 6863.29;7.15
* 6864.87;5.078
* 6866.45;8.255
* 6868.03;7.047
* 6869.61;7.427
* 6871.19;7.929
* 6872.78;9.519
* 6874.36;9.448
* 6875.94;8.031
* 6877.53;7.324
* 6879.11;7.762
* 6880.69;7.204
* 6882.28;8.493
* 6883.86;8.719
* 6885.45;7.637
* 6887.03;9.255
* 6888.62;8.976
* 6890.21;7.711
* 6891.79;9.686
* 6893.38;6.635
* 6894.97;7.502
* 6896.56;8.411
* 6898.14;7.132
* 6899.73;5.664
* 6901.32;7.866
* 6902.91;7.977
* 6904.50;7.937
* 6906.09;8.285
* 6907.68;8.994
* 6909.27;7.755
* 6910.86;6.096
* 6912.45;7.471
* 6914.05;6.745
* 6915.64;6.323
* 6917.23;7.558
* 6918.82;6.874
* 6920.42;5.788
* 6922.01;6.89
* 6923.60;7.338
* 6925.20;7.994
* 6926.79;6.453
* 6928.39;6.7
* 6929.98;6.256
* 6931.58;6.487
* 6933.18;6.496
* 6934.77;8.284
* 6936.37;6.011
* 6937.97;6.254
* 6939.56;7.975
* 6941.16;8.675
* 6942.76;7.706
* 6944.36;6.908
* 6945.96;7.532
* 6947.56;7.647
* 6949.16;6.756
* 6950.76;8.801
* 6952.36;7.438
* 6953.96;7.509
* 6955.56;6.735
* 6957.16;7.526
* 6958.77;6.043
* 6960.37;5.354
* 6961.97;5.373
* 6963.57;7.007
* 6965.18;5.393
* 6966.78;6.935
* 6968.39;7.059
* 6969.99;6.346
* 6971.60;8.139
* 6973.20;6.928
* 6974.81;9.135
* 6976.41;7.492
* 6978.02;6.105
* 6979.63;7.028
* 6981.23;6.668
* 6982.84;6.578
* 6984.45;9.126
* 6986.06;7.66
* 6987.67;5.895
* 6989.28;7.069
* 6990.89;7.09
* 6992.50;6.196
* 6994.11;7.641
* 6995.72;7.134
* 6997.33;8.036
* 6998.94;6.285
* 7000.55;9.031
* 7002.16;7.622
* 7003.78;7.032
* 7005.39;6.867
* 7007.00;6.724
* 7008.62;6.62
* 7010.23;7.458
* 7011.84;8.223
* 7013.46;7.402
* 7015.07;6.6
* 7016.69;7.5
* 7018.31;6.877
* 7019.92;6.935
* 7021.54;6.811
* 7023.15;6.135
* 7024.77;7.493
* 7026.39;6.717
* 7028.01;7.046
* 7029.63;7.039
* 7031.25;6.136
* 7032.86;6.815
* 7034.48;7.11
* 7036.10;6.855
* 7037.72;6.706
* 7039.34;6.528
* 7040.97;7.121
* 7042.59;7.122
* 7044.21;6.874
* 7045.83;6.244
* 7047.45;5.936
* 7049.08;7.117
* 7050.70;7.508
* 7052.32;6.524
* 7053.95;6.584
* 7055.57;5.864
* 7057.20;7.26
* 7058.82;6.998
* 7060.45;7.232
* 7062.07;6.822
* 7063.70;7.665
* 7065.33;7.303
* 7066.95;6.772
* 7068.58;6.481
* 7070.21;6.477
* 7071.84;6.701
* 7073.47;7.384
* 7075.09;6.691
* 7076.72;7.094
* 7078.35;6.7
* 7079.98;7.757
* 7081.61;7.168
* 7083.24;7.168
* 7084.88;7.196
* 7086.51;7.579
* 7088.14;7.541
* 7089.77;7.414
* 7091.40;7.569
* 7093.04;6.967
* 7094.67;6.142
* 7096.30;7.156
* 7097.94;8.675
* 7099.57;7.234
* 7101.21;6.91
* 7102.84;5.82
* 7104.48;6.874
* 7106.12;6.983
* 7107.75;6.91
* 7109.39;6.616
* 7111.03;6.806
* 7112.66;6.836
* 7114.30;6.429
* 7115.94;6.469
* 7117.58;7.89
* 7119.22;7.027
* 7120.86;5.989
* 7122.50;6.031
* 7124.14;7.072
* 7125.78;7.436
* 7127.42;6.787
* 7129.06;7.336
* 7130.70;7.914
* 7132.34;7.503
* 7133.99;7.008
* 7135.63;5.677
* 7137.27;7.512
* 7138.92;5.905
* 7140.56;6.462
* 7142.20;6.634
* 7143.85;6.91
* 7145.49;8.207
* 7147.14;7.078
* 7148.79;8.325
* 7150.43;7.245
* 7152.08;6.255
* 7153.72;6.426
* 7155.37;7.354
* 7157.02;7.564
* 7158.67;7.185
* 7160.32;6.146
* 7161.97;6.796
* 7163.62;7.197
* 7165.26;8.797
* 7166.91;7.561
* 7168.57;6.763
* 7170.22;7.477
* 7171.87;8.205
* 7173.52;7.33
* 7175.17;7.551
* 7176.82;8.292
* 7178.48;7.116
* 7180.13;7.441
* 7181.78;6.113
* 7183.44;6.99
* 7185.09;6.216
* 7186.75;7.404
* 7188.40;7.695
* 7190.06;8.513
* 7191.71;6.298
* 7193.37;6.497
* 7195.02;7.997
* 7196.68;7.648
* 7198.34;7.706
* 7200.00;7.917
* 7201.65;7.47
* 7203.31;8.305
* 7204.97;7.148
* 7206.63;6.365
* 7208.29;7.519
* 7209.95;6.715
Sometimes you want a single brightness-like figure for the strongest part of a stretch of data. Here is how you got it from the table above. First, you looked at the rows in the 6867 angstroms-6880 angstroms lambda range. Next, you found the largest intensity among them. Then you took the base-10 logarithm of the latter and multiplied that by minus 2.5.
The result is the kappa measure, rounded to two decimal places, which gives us -2.45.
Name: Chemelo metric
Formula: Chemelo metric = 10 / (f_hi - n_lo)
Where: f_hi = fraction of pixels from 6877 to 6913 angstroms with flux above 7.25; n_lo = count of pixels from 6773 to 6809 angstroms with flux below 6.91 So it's -4.5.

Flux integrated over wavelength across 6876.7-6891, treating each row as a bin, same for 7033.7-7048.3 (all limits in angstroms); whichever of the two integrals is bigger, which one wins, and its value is 116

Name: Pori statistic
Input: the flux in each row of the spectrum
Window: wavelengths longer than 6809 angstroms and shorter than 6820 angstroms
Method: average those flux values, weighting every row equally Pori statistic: 8.16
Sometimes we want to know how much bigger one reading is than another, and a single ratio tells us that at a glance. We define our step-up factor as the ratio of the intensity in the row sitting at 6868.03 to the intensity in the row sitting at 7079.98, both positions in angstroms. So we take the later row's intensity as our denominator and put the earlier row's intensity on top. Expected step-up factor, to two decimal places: 0.91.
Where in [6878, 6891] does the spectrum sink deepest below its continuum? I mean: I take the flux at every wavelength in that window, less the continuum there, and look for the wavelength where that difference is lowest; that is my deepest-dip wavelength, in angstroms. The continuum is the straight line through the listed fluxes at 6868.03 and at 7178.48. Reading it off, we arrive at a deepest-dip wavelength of 6880.69 angstroms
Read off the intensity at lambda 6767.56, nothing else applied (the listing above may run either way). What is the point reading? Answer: 7.78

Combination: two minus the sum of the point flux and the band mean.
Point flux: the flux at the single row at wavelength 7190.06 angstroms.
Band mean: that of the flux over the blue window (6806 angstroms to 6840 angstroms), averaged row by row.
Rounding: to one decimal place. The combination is -14.4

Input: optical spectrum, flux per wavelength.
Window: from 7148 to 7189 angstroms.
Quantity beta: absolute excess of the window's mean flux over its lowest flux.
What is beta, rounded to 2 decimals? 1.14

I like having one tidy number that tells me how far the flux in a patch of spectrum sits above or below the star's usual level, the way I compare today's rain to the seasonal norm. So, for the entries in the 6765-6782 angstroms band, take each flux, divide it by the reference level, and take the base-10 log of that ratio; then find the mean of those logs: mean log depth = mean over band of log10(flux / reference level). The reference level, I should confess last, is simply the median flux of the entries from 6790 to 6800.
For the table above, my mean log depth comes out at 0.01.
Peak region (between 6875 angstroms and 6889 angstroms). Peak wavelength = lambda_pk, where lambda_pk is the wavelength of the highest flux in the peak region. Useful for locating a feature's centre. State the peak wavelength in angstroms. 6887.03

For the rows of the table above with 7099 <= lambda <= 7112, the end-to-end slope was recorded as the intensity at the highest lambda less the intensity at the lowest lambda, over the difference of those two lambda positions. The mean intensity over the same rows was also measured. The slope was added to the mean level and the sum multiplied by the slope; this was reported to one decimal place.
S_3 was -0.3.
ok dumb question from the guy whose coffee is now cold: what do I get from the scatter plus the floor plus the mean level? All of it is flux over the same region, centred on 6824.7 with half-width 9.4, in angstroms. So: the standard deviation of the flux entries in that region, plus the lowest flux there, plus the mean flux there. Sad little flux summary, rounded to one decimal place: 14.7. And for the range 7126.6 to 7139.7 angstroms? 13.4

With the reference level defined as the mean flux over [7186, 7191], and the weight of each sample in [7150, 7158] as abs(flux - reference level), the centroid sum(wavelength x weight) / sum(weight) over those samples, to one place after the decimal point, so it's 7153.1 angstroms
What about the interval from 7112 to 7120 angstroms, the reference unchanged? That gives 7115.3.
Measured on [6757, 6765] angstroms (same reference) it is 6761.0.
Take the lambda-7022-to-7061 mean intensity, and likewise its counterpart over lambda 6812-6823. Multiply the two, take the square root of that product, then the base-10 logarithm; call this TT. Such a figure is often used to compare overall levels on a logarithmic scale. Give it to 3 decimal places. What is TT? 0.863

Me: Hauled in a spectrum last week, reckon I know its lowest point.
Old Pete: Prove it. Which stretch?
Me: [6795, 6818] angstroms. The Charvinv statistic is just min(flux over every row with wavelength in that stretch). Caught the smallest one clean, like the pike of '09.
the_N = 6.403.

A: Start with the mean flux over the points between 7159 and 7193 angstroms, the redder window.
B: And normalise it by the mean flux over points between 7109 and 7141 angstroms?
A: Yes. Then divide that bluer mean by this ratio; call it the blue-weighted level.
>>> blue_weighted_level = 6.4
